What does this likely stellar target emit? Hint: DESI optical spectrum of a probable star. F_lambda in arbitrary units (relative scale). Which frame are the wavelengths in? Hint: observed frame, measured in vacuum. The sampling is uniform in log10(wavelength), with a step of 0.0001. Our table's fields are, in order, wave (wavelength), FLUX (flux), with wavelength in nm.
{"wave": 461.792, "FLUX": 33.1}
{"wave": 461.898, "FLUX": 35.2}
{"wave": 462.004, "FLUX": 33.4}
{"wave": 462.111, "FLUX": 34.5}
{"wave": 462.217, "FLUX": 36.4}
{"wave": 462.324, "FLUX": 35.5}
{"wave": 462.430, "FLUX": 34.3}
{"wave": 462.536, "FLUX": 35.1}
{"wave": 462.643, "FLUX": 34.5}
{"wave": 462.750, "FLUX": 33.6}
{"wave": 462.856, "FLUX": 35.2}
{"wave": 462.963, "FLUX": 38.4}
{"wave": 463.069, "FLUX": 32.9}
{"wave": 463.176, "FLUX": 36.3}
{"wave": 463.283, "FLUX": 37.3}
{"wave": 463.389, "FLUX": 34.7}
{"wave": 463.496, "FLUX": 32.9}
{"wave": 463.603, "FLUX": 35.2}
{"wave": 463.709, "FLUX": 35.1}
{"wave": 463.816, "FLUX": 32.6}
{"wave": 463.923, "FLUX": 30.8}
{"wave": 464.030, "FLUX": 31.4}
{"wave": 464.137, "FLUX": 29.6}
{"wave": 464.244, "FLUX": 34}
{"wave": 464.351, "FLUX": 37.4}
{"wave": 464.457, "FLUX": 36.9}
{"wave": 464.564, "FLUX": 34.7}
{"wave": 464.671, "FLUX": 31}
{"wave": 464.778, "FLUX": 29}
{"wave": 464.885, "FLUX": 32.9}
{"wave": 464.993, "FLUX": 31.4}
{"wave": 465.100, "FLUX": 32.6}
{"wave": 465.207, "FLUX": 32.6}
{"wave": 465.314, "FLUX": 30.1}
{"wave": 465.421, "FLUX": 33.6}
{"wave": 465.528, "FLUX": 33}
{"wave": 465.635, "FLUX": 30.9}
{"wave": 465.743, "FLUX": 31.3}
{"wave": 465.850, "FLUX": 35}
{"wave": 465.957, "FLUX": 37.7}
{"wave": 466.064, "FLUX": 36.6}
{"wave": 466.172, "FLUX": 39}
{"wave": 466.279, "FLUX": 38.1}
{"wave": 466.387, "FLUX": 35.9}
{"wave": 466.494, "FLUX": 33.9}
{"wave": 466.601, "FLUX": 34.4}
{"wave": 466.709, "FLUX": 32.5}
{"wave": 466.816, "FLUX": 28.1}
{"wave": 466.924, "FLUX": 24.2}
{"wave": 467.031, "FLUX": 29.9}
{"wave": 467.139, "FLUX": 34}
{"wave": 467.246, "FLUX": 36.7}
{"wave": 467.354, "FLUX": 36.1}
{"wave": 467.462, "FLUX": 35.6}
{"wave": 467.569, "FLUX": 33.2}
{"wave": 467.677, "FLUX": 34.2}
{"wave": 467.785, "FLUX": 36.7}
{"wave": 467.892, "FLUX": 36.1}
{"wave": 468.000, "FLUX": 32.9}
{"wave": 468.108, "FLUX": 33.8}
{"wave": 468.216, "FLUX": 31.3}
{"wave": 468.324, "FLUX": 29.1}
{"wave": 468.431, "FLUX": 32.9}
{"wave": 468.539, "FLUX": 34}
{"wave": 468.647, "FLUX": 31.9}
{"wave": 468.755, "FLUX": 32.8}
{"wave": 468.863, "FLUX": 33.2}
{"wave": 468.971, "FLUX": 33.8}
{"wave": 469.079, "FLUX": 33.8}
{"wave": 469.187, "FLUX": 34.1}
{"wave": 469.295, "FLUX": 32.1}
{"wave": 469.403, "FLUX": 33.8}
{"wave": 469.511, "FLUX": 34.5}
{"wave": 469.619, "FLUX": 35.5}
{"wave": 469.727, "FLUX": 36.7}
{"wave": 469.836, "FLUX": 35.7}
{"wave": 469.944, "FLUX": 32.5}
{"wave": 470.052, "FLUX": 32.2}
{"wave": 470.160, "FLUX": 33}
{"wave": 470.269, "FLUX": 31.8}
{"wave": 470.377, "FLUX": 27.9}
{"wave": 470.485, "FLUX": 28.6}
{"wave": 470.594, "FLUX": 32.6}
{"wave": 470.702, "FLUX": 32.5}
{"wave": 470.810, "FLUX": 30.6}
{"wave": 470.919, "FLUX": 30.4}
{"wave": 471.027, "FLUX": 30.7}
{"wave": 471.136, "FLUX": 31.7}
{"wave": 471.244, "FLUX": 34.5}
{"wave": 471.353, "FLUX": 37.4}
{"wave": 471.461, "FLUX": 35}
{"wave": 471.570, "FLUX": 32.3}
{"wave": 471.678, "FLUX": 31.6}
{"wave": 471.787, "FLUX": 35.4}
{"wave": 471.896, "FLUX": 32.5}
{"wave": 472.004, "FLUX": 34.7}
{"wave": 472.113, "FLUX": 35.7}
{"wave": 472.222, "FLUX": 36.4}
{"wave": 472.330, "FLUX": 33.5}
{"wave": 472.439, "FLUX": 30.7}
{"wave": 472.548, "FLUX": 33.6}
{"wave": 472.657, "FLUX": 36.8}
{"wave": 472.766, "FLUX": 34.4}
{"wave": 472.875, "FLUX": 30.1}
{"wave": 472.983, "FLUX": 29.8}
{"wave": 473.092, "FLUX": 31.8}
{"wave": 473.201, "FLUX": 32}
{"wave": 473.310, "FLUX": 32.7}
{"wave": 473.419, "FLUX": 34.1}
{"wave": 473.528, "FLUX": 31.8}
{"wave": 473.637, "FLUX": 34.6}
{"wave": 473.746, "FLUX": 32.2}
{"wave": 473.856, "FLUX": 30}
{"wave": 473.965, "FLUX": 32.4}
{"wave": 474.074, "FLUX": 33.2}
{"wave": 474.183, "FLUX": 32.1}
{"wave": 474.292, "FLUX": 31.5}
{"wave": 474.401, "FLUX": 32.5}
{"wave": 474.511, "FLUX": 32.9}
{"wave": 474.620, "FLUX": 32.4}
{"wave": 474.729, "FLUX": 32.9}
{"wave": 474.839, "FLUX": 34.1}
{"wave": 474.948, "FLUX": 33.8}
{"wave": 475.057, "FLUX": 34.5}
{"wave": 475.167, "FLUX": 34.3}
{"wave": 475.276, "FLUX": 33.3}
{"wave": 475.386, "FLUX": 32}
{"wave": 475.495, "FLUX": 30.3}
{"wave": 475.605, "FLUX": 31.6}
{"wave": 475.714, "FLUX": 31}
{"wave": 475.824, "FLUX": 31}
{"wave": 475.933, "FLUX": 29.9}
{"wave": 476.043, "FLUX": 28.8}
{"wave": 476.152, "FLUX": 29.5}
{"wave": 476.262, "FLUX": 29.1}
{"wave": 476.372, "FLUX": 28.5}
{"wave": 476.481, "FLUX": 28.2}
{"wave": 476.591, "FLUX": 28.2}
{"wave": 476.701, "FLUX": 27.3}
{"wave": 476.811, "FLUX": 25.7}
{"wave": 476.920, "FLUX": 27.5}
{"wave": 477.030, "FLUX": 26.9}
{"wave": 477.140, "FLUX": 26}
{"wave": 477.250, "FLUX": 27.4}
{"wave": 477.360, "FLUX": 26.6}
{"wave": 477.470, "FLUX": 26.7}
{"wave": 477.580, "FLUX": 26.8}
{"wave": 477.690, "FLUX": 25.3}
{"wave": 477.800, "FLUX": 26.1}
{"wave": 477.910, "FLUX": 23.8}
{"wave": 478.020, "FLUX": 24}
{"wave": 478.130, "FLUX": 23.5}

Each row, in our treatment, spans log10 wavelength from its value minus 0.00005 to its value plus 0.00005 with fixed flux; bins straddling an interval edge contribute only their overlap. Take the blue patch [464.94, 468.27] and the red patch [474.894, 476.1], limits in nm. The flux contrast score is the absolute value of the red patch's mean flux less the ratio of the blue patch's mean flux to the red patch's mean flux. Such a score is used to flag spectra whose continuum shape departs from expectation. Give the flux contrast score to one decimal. 30.8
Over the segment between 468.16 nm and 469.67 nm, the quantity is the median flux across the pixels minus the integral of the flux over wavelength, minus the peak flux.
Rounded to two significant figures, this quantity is -52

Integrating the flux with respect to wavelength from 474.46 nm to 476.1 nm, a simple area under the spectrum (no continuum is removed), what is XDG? 52.8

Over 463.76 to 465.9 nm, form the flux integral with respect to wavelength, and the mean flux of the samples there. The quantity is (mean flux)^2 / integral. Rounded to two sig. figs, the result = 15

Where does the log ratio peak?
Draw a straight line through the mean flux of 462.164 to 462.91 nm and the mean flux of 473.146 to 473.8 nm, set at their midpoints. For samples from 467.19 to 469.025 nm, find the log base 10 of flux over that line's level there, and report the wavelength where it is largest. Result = 467.785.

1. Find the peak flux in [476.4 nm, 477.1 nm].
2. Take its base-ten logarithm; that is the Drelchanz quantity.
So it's 1.450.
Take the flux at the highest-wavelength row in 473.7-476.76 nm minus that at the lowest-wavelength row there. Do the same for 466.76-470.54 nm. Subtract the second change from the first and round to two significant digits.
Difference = -5.4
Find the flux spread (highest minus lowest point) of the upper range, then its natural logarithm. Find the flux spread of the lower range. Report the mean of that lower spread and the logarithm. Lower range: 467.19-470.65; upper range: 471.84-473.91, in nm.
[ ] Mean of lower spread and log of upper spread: 5.4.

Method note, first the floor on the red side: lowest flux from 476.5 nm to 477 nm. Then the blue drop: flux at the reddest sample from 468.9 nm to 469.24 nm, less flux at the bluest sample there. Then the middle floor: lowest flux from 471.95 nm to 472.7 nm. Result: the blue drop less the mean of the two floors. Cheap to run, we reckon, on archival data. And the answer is -27.9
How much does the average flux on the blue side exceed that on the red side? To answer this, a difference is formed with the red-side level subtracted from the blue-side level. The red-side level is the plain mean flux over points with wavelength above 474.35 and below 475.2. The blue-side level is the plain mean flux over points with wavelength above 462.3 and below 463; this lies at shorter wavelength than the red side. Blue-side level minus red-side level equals 1.8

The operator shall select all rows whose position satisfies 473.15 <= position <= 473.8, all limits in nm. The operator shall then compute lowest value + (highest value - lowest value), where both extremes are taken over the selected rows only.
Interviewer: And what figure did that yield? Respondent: 34.6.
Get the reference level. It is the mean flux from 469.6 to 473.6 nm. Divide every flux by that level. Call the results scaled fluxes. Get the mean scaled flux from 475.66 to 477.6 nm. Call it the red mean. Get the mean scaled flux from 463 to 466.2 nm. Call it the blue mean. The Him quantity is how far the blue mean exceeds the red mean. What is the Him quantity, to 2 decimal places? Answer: 0.17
